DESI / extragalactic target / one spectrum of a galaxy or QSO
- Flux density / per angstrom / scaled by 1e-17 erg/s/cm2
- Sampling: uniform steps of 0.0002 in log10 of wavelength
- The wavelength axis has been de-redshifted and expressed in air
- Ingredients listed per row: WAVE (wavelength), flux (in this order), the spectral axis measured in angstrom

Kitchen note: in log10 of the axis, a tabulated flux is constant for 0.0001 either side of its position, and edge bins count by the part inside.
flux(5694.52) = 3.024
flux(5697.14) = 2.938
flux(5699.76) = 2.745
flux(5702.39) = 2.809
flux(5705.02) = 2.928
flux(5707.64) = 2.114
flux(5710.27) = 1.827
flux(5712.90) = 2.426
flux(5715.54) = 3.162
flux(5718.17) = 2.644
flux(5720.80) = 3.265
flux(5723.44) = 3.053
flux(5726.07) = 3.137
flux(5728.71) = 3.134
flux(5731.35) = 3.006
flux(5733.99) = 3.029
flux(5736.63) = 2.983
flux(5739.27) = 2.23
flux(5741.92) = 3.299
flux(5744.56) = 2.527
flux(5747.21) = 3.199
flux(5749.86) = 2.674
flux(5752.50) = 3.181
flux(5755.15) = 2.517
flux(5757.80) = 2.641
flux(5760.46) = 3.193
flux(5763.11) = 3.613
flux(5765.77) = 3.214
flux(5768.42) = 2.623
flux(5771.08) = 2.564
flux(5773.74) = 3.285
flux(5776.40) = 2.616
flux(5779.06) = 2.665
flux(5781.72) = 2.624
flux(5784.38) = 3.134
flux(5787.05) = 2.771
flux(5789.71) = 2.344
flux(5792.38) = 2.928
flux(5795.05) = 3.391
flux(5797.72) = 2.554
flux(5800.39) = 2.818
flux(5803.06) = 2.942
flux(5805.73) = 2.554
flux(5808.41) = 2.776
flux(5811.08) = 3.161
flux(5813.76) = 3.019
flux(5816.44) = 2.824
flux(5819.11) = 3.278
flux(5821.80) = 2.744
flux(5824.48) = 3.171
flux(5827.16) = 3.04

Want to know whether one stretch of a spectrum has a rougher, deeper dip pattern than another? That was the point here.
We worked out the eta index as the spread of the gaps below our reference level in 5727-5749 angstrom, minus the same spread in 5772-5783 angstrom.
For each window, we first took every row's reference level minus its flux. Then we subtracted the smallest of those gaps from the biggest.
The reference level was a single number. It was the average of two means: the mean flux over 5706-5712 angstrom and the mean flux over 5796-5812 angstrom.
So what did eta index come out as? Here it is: 0.40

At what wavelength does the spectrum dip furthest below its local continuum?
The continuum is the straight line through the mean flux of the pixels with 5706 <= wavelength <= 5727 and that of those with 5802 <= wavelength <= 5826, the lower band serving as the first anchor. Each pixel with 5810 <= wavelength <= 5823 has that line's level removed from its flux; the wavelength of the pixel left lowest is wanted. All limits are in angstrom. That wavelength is 5821.80 angstrom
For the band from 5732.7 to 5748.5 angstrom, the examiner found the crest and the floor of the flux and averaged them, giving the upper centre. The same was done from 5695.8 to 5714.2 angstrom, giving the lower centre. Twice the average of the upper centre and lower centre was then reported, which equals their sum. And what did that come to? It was 5.15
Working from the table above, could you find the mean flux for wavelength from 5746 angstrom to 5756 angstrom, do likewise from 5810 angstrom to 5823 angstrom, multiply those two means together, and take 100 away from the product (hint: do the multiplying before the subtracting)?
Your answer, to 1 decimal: -91.3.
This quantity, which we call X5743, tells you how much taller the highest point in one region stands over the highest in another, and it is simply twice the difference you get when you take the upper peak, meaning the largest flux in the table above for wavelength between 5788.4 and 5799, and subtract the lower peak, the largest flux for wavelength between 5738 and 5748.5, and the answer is 0.2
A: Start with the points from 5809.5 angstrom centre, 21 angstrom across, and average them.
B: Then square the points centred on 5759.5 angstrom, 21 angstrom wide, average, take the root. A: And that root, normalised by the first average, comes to 1.02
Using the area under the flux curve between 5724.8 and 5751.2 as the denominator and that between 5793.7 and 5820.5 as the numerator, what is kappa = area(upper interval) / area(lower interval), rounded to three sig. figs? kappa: 1.02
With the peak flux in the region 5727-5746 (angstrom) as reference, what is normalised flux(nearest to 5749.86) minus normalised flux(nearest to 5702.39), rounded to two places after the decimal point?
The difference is -0.04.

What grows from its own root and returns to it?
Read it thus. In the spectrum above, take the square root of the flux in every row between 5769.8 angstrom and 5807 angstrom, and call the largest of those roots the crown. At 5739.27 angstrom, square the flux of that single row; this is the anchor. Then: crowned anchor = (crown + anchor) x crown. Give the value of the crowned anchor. 12.5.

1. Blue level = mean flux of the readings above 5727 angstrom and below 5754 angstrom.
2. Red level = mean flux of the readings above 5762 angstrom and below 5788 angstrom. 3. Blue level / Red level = 1.01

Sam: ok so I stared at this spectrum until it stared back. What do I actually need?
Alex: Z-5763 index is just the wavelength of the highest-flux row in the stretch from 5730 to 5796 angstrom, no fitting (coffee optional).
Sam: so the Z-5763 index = 5763.11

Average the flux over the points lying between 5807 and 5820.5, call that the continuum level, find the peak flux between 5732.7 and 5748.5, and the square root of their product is 3.15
